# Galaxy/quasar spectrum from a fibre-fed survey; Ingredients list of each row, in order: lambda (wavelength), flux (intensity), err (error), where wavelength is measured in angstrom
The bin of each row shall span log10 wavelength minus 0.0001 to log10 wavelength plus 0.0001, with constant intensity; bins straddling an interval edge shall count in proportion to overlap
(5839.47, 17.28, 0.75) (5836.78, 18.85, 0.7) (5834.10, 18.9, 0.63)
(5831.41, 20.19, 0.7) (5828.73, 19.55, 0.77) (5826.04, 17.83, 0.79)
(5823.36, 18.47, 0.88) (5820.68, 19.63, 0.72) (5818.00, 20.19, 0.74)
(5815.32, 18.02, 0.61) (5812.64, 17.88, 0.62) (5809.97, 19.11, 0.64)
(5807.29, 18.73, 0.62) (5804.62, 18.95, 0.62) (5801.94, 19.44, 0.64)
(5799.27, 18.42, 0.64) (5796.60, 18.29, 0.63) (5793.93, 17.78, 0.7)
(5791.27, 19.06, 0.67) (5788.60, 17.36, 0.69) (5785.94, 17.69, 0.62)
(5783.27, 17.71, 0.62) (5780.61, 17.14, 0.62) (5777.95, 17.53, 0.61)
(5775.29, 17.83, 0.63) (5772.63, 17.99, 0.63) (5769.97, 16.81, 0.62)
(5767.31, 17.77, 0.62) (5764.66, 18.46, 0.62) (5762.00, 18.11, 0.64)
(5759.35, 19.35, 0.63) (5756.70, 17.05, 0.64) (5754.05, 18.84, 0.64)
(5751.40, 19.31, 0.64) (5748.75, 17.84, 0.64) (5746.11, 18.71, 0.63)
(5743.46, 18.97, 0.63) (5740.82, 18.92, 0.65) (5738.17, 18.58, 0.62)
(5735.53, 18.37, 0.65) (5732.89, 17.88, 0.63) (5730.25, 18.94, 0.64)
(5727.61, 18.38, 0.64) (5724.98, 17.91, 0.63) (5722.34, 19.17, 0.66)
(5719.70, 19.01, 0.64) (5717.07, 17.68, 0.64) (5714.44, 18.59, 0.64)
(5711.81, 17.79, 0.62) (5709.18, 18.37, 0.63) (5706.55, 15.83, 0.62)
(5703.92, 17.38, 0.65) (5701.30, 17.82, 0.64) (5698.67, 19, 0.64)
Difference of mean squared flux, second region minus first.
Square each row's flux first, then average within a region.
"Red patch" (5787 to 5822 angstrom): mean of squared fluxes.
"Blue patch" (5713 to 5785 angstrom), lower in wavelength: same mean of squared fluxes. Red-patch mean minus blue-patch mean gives 16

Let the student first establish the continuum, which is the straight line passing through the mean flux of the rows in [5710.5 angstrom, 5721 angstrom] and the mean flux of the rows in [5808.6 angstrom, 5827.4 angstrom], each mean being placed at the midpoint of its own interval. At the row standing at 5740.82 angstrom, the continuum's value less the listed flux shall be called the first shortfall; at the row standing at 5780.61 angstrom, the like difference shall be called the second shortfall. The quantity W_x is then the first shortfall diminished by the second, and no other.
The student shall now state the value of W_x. -2.0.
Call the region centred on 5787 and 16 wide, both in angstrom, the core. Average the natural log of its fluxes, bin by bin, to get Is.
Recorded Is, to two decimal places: 2.88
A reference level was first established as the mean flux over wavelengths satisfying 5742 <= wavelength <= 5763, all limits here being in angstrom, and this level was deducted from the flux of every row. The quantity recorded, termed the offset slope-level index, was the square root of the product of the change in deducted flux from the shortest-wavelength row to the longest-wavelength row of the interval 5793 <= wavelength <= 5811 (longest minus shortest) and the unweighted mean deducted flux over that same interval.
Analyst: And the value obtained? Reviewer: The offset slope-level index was 0.4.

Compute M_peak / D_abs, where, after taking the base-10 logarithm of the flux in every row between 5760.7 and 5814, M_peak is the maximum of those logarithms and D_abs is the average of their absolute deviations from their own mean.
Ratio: 96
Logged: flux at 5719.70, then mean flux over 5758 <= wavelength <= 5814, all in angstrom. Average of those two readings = 18.6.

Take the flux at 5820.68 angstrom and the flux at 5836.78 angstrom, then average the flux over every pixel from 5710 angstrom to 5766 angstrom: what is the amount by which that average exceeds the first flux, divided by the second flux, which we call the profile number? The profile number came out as -0.062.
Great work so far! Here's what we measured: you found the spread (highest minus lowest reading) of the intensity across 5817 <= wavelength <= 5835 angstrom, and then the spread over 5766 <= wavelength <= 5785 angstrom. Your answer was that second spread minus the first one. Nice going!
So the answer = -1.2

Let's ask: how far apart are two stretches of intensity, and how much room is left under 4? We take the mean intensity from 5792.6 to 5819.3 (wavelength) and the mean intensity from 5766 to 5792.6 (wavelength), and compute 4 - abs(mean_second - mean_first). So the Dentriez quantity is 3.01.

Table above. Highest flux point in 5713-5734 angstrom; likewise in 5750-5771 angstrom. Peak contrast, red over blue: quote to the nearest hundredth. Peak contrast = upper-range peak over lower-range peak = 1.01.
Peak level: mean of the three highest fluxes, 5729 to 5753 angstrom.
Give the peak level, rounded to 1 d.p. 19.1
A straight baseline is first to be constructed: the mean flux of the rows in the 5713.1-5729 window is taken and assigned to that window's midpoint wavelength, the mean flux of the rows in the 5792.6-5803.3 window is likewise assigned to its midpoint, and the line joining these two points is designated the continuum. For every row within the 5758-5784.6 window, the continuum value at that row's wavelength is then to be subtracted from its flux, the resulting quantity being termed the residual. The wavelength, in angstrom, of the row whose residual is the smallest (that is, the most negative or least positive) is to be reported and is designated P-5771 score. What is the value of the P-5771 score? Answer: 5769.97 angstrom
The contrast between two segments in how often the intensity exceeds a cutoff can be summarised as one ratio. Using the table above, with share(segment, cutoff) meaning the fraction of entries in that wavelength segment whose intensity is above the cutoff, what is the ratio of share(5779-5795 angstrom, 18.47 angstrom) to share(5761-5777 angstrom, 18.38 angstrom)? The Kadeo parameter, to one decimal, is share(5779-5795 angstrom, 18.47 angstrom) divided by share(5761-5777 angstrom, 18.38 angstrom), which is 1.0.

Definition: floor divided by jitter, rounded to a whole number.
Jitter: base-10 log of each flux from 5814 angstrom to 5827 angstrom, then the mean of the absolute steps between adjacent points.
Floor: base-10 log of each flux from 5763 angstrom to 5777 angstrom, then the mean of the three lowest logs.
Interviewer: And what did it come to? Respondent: 48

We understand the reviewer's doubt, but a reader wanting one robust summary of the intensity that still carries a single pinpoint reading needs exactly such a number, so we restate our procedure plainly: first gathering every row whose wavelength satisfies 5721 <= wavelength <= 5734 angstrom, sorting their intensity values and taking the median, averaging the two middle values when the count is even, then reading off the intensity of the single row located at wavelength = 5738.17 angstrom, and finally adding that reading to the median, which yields 37.0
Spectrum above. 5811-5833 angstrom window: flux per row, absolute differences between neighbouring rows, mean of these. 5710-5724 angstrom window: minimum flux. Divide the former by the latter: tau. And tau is 0.057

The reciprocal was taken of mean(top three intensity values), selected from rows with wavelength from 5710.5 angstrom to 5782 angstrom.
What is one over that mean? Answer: 0.0519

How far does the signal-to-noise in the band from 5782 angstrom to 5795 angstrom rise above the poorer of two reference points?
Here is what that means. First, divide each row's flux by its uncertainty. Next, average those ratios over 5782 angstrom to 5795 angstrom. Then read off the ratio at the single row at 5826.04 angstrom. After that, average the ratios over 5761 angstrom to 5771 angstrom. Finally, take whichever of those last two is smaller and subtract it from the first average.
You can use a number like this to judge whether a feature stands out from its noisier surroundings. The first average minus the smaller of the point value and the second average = 4.7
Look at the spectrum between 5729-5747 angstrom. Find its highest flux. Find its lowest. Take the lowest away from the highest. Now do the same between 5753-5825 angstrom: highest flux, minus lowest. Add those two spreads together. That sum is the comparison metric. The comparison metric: 4.47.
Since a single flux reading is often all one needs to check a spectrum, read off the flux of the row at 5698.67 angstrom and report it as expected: 19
